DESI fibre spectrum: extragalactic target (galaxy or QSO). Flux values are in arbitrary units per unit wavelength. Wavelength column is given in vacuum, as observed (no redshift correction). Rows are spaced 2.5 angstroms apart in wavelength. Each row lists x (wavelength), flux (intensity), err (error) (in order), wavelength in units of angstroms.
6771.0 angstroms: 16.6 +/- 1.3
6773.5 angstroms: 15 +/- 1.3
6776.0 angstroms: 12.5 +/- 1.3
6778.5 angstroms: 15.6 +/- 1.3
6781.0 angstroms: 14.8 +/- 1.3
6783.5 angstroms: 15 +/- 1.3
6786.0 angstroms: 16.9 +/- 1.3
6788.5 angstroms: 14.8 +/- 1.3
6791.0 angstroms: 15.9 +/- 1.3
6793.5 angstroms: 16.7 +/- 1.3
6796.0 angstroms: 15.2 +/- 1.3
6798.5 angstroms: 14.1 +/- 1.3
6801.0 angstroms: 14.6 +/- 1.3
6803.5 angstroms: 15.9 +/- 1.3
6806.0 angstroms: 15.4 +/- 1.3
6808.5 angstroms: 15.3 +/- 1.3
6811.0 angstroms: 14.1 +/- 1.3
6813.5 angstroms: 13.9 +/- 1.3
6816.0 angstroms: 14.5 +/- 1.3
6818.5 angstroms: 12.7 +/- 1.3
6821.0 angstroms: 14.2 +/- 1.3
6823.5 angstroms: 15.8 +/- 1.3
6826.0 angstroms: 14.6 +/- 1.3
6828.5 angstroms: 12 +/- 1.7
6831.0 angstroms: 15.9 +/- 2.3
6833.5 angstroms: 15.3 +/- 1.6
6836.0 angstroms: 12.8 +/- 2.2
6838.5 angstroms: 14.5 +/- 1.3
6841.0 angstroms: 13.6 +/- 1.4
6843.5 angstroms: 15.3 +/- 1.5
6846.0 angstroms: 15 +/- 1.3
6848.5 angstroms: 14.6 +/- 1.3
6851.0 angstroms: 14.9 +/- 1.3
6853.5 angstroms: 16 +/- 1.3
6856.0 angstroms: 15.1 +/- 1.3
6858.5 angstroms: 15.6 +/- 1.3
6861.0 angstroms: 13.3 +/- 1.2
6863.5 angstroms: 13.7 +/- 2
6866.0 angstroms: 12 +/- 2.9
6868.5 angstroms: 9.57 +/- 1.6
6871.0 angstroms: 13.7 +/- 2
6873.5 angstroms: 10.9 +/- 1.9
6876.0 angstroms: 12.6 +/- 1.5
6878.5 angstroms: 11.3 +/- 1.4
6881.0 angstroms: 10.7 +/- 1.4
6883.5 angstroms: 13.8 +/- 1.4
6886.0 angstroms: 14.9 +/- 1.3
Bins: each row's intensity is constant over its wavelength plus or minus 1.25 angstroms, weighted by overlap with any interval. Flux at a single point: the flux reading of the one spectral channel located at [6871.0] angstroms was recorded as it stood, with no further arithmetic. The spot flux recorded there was 13.7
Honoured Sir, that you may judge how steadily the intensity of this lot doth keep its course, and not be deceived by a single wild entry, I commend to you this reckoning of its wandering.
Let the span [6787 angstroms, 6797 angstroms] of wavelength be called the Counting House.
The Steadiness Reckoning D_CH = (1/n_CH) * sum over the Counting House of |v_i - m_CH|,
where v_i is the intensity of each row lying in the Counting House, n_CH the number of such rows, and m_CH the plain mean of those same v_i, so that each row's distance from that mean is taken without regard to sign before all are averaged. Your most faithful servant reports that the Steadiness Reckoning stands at 0.65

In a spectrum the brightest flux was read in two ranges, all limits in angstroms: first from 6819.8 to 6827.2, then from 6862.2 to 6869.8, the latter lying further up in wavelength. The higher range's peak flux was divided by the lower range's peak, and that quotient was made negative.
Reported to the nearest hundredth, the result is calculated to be -0.87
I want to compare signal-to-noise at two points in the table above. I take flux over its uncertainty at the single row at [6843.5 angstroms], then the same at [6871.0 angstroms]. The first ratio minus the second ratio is 3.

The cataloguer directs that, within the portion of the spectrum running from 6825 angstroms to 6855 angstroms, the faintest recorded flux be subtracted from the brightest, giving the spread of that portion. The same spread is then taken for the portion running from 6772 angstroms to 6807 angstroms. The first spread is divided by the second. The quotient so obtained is 0.91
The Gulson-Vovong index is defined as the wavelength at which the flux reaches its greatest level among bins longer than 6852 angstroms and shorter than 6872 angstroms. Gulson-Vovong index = 6853.5 angstroms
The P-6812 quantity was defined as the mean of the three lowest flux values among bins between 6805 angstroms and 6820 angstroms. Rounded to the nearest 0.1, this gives 13.6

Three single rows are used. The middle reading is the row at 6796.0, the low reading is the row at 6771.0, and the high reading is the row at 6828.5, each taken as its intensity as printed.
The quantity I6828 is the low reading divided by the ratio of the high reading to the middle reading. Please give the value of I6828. 21.0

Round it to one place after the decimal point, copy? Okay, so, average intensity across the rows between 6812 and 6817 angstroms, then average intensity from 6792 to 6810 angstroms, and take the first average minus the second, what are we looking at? -1.1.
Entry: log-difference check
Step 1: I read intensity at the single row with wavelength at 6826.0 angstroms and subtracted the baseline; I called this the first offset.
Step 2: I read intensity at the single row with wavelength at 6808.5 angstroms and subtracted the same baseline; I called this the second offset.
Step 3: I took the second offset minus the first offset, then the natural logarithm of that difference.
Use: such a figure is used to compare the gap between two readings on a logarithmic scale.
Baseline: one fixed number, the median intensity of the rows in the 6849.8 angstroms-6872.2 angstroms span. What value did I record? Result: -0.4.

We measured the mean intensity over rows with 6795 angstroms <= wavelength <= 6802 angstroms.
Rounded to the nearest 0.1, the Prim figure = 14.6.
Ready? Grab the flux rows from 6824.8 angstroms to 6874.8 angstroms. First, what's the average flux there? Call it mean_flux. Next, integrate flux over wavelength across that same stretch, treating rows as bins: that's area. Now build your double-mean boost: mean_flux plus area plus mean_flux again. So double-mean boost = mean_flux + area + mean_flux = 724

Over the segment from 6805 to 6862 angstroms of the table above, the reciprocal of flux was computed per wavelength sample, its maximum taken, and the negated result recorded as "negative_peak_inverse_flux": -0.0833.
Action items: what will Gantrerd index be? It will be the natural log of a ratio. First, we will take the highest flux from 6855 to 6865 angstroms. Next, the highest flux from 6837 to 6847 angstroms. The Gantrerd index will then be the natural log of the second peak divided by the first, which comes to -0.019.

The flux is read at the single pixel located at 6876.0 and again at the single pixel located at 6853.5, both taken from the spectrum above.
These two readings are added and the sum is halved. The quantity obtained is 14.3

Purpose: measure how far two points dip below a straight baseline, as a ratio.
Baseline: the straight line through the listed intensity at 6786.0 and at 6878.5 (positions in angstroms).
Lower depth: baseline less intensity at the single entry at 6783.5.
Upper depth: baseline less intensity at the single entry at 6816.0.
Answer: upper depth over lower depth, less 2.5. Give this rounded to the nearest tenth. -2.2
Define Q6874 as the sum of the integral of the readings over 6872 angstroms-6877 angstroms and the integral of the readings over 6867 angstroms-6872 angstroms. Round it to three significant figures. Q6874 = 117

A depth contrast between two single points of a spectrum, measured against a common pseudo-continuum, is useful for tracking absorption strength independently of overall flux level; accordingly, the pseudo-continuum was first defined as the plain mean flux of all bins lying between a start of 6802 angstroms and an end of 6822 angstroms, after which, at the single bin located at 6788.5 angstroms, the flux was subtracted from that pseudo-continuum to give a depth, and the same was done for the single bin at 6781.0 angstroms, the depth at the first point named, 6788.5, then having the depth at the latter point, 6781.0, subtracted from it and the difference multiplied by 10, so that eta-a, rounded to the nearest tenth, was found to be 0.0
